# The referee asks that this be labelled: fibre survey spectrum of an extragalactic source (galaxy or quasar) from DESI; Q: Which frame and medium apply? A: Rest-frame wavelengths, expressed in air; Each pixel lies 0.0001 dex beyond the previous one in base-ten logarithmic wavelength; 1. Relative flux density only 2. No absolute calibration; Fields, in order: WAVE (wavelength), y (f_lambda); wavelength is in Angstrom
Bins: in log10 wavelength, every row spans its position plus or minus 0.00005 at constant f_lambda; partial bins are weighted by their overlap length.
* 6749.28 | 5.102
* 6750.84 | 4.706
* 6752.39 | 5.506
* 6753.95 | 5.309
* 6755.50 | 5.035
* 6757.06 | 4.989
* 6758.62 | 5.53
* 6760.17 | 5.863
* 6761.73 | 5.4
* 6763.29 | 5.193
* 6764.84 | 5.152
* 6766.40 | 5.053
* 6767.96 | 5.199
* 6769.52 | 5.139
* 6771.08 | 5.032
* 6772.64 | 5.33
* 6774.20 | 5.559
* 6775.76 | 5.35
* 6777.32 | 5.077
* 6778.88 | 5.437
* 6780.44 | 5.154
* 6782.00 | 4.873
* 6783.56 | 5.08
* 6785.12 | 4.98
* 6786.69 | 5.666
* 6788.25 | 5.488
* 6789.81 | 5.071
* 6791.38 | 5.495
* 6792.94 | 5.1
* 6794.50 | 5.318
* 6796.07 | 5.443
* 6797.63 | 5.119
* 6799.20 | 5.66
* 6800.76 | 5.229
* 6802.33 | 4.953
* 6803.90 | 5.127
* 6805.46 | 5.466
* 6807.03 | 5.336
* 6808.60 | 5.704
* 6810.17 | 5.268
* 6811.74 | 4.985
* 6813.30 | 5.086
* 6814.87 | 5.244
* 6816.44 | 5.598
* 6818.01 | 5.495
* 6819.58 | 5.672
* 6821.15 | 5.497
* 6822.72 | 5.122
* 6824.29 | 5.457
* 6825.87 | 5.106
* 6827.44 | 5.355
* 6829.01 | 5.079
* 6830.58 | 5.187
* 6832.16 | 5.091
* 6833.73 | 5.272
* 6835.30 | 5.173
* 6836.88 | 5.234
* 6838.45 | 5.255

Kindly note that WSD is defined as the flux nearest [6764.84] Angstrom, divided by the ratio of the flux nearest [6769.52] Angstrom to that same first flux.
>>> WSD 5.2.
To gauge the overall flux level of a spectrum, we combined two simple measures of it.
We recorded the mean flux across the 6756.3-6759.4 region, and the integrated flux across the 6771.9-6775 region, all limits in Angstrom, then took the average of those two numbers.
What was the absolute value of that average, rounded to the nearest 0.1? 11.1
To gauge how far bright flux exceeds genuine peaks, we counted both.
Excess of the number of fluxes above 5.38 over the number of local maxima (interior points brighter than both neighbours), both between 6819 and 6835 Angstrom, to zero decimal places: 0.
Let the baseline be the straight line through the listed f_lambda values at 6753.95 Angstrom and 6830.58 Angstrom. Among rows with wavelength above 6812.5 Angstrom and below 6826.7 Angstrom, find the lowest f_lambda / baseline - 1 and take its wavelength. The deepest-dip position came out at 6813.30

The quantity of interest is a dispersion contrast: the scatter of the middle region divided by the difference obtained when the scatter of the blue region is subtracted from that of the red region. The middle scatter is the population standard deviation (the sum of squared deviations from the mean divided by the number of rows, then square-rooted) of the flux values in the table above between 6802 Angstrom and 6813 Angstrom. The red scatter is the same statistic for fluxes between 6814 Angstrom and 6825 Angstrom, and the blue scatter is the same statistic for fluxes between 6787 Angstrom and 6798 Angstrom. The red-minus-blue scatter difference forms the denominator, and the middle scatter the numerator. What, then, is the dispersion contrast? 101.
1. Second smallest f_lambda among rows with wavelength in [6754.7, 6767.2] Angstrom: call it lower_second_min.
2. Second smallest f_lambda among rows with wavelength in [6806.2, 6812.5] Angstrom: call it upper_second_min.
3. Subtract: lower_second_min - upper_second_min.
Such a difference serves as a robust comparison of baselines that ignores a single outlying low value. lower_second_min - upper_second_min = -0.23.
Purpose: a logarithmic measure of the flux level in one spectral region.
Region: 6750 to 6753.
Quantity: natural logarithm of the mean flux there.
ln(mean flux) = 1.63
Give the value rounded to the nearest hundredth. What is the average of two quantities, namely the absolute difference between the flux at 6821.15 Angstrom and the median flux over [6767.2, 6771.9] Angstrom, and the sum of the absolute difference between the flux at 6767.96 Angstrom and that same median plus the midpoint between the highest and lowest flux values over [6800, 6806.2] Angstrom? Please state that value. 2.81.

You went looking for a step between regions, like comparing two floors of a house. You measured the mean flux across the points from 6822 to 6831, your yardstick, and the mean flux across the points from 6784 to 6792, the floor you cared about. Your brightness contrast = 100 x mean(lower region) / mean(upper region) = 102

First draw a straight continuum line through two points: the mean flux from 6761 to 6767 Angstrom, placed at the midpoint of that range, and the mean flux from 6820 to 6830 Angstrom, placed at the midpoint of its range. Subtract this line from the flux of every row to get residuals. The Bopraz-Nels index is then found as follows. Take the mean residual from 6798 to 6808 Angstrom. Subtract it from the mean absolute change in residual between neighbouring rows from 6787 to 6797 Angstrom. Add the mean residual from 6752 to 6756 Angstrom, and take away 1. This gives -0.64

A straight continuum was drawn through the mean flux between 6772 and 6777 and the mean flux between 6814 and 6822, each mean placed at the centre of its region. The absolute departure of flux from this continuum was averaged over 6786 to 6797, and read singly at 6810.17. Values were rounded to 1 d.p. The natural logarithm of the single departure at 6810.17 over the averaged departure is 0.2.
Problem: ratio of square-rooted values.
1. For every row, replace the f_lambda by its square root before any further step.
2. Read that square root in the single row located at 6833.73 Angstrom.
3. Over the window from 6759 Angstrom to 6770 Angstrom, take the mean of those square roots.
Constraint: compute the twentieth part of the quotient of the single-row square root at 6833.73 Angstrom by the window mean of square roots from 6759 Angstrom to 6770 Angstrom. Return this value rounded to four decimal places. 0.0499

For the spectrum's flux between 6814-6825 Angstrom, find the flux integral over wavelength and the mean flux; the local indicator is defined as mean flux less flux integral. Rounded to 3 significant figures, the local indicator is -54.4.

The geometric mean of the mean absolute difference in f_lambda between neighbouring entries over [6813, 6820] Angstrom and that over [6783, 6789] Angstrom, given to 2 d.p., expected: 0.25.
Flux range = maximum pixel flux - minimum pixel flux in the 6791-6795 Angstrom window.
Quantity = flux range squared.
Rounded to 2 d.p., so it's 0.16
